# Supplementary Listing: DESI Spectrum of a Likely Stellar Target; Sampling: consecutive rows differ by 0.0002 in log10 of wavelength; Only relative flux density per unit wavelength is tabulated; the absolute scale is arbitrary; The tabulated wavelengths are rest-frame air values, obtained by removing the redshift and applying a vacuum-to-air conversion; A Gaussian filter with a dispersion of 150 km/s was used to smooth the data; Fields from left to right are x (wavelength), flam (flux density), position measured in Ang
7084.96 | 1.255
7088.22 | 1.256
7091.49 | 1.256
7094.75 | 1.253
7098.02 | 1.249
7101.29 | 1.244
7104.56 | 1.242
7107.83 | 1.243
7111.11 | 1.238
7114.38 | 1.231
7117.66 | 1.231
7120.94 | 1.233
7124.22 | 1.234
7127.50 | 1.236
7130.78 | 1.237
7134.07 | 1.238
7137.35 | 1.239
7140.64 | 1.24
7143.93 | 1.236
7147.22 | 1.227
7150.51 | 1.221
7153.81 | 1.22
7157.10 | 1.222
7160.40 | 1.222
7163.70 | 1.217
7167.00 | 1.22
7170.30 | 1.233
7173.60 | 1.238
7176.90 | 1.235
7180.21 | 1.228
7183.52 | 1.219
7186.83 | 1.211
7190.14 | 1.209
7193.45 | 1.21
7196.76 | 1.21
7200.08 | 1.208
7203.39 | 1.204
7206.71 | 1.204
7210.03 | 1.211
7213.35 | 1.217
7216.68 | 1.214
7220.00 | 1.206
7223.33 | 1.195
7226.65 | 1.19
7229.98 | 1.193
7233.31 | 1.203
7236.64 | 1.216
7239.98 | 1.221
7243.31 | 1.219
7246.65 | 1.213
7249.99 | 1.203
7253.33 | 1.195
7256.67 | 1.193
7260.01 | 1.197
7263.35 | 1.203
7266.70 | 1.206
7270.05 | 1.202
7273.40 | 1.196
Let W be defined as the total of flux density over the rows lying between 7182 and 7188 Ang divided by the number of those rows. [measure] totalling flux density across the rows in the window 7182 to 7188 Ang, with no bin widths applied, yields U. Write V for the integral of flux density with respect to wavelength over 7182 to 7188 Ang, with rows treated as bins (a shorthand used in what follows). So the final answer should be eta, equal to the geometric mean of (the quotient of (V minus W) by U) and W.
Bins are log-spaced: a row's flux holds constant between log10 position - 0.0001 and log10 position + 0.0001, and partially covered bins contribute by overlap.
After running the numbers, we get 1.74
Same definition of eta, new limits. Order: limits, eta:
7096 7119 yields 1.97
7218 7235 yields 1.96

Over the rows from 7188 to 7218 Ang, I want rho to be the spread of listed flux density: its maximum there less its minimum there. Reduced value 0.013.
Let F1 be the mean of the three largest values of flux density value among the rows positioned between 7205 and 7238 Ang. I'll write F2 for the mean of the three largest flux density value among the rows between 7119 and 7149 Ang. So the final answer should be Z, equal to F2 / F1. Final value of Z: 1.02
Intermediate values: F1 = 1.22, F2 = 1.24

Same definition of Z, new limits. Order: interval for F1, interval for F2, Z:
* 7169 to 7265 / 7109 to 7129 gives 1.00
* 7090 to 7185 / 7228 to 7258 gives 0.97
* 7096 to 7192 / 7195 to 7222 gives 0.97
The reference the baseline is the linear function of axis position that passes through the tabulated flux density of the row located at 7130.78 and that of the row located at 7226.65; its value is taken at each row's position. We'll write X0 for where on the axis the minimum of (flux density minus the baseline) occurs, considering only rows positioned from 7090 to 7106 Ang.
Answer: 7104.56 Ang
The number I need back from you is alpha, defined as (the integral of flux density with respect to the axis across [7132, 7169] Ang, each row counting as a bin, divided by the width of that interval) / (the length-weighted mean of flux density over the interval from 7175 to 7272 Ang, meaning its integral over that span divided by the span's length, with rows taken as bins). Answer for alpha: 1.02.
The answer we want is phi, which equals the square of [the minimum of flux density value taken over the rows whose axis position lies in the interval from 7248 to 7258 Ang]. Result 1.42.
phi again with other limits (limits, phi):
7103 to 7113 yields 1.53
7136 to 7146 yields 1.53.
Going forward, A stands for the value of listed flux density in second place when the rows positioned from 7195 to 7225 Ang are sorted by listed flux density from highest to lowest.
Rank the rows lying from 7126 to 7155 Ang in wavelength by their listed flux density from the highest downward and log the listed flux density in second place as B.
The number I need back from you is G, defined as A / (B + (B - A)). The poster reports 0.96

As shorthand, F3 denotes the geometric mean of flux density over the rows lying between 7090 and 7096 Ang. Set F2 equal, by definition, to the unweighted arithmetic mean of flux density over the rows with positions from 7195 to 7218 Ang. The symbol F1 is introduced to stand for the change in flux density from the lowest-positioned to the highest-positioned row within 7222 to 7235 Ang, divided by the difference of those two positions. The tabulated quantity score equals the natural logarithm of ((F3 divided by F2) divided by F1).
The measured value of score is 7.2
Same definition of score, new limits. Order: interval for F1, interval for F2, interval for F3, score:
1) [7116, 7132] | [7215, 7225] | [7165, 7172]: 7.7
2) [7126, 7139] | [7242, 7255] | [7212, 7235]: 8.1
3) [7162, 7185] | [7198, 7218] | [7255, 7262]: 9.2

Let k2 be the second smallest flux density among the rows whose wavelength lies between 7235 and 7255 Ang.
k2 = 1.203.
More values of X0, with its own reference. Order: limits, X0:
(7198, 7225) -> 7203.39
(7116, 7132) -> 7117.66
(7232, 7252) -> 7233.31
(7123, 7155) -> 7150.51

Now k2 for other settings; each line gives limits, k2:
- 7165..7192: 1.211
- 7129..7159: 1.221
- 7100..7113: 1.242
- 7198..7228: 1.195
